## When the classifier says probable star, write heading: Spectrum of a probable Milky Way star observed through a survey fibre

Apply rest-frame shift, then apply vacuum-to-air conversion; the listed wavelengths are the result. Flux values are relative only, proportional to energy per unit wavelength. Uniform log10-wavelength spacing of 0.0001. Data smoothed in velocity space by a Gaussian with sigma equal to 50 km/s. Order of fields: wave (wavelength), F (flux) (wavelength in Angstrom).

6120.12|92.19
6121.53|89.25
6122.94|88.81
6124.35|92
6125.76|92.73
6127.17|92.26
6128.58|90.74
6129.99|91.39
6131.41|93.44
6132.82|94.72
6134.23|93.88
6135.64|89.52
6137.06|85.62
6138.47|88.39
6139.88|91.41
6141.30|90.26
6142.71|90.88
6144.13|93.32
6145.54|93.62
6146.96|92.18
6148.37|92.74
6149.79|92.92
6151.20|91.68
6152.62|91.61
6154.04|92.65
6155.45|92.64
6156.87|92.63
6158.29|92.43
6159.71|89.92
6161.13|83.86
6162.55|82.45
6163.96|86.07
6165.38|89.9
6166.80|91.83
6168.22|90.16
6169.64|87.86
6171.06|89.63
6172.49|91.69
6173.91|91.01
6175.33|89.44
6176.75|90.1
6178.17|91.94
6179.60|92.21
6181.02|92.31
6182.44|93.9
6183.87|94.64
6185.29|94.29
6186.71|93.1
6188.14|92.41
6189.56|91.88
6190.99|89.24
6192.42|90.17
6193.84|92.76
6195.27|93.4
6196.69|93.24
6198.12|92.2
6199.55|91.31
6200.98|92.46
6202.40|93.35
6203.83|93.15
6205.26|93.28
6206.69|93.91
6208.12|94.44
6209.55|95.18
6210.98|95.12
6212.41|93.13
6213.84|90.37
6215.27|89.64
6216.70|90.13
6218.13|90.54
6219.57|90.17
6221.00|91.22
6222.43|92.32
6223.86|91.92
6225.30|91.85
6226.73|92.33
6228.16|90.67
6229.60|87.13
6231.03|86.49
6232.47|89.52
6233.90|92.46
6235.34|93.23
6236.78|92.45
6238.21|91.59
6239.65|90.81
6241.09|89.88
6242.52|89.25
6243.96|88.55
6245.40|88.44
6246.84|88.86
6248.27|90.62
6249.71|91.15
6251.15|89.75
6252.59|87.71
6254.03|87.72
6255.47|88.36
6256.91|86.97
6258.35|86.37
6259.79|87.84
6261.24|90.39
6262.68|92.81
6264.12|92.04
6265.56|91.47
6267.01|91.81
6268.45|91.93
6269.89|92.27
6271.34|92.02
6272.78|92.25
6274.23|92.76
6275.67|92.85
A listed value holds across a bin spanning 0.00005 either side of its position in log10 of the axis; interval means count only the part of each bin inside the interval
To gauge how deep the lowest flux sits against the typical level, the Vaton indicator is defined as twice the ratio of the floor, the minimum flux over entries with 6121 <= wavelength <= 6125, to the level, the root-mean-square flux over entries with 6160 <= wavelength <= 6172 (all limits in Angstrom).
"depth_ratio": 2.02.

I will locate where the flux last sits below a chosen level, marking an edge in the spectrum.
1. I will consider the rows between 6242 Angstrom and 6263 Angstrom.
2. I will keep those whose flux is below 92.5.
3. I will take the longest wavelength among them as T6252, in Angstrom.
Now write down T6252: 6261.24 Angstrom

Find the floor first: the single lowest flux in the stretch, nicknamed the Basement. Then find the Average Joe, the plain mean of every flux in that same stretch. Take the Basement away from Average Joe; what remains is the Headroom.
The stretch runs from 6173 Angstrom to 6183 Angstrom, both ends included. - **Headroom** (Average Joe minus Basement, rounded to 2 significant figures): 2.1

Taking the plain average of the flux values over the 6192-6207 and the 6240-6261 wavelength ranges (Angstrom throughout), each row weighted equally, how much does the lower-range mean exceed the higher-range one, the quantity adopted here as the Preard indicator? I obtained 4.0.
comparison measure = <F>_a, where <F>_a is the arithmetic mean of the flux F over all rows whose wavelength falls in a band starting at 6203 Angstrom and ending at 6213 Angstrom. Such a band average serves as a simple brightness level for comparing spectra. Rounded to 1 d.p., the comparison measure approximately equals 94.0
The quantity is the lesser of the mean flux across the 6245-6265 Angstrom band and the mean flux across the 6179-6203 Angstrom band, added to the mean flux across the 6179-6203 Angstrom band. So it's 182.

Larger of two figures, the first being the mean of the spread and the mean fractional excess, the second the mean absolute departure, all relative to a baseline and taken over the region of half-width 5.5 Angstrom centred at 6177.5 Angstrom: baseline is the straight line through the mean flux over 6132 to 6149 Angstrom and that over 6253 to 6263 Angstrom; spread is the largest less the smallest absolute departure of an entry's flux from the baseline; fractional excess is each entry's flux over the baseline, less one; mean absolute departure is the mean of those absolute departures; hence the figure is 1.6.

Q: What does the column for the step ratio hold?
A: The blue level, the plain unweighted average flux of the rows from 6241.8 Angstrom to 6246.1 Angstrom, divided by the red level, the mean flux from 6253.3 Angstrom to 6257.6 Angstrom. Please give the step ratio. 1.01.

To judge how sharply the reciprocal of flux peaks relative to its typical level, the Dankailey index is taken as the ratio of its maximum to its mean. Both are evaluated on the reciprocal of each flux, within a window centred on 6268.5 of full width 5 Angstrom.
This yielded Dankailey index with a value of 1.00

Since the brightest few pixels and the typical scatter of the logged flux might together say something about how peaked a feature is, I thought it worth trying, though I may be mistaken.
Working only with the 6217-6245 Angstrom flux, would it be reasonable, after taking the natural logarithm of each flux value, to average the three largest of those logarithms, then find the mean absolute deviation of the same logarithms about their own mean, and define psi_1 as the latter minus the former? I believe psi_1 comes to -4.51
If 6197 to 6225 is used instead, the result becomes -4.54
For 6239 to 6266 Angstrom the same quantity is -4.51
